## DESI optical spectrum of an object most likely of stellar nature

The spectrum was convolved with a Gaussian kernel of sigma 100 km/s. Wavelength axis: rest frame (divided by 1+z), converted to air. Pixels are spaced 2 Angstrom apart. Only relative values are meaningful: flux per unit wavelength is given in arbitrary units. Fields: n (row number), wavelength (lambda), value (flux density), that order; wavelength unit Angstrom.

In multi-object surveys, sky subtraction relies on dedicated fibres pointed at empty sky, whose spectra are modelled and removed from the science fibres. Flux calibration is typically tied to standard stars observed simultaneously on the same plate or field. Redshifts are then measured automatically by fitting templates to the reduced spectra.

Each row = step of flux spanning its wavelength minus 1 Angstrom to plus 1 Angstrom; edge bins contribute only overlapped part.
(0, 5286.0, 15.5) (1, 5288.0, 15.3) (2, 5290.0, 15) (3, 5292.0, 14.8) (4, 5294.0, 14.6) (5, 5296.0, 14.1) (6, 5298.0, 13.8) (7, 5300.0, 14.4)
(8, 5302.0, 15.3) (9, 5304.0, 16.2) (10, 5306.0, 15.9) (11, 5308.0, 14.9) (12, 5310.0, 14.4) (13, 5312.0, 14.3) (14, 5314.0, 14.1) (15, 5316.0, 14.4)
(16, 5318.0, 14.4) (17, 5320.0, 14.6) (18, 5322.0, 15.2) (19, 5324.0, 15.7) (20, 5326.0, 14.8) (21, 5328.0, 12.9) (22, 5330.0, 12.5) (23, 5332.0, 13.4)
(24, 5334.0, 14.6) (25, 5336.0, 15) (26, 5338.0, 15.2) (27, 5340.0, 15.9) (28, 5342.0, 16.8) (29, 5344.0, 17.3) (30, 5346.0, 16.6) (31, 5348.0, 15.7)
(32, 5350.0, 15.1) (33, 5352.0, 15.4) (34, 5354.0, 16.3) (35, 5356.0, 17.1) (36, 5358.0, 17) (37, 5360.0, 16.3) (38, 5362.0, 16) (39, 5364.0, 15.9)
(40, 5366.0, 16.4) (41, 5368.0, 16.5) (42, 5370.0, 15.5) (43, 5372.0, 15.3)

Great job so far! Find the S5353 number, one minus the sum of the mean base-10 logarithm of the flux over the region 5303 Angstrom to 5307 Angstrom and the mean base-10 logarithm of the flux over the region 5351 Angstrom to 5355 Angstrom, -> -1.41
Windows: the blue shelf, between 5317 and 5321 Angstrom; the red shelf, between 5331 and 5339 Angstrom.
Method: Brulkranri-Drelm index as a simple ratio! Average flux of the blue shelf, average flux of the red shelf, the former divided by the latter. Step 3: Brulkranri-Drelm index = 1.00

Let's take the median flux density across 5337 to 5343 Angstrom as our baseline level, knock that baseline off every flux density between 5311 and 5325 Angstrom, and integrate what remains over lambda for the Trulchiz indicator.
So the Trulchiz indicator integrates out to -17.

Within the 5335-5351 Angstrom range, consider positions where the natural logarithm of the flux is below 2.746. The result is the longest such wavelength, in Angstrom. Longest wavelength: 5350.0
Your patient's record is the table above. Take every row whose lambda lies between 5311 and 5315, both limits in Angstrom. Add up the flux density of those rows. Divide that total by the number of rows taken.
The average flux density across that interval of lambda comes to 14.2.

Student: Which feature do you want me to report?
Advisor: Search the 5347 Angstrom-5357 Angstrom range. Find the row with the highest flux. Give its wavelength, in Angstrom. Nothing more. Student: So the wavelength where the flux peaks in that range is 5356.0 Angstrom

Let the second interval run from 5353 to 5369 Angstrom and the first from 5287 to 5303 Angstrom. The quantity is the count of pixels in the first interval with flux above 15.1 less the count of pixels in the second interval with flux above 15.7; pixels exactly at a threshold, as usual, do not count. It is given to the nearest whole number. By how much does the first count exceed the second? -6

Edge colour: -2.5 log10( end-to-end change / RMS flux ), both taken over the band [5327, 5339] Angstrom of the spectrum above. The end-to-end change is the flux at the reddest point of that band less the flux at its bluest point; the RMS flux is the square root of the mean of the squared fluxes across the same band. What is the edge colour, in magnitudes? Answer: 2.0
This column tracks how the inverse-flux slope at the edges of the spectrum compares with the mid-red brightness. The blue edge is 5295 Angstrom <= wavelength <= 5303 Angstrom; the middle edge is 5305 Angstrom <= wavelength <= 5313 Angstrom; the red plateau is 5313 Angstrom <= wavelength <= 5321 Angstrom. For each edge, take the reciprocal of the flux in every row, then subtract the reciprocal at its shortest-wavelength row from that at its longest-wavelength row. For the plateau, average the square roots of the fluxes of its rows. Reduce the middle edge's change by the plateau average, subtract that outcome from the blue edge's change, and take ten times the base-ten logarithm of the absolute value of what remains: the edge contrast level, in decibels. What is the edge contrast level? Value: 5.77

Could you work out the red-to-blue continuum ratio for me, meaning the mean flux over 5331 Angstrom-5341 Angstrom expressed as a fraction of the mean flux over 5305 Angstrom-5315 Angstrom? 1.01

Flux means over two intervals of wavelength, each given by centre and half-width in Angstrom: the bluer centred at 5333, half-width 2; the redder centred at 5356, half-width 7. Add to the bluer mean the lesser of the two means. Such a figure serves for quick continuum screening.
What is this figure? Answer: 28.0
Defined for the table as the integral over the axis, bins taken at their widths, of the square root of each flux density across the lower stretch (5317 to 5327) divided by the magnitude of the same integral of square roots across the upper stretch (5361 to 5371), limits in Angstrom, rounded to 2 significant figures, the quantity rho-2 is 0.96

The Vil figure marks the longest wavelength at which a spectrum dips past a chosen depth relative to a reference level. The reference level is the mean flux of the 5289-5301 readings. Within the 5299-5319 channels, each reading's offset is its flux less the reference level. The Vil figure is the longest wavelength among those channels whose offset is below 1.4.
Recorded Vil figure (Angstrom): 5318.0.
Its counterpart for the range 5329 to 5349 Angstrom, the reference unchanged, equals 5348.0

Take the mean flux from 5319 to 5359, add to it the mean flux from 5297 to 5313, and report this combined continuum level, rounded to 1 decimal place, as 30.3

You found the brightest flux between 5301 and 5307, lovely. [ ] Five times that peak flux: 81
